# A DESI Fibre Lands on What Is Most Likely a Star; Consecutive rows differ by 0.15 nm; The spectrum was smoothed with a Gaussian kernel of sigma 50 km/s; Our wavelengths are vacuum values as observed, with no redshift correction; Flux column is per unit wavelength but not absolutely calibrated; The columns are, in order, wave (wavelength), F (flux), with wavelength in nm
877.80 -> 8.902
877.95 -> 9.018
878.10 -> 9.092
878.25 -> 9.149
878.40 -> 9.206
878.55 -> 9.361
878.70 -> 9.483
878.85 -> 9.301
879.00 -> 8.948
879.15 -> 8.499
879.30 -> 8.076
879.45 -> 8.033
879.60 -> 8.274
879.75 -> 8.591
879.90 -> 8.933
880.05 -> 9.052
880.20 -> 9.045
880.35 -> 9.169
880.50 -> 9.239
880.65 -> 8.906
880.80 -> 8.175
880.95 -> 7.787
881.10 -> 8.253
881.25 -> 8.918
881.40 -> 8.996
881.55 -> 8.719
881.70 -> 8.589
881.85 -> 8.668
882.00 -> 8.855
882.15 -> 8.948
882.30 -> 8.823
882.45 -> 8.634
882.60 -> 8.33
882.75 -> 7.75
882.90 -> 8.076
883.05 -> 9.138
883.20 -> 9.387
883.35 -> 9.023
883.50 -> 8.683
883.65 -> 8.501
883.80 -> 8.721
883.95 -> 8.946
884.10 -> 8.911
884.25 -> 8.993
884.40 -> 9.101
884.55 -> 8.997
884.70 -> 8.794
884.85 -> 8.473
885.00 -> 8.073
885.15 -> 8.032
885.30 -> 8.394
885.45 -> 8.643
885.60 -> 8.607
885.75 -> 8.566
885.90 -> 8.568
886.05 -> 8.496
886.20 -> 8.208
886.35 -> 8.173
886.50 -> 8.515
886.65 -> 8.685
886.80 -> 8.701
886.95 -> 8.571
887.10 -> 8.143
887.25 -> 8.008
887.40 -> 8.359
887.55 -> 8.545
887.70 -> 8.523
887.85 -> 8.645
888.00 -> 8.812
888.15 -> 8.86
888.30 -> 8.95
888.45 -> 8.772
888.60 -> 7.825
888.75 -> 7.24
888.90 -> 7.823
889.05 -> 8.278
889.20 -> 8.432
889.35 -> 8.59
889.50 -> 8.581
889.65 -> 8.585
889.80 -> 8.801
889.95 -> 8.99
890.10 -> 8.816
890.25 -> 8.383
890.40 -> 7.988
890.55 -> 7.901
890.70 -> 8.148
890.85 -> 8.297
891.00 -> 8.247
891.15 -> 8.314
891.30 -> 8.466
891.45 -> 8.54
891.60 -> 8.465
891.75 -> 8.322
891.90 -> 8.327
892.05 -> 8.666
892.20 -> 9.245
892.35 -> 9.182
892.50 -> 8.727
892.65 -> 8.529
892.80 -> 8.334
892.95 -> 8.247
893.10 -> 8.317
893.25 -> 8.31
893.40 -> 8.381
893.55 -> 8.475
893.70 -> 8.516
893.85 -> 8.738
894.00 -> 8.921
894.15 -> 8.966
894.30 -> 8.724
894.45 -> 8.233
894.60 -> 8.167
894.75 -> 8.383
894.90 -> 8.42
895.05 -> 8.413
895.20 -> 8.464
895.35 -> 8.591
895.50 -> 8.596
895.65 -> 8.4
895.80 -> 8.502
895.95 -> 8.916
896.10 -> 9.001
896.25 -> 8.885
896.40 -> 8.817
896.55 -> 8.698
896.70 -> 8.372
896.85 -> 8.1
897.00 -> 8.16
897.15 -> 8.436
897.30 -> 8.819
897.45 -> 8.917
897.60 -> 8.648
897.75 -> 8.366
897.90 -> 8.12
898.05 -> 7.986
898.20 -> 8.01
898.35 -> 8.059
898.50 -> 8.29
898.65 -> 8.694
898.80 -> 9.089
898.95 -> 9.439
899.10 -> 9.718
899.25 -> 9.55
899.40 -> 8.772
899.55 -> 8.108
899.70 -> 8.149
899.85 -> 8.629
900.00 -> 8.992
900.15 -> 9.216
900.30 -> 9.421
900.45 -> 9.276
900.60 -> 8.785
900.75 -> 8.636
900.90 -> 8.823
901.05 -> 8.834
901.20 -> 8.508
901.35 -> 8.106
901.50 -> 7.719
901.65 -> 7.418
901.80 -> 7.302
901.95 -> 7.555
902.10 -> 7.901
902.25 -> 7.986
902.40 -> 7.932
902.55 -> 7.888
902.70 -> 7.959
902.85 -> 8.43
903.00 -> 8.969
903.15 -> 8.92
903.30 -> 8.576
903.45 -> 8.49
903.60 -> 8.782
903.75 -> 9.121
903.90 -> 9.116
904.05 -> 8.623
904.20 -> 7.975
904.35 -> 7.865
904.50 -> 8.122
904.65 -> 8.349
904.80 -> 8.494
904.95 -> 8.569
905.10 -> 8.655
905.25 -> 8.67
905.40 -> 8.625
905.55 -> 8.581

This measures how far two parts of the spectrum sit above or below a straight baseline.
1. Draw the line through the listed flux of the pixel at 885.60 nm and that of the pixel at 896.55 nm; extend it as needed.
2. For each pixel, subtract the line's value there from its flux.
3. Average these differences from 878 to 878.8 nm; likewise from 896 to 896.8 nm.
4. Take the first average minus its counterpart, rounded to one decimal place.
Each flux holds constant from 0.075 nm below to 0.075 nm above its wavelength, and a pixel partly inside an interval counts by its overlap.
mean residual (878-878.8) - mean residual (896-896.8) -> 0.7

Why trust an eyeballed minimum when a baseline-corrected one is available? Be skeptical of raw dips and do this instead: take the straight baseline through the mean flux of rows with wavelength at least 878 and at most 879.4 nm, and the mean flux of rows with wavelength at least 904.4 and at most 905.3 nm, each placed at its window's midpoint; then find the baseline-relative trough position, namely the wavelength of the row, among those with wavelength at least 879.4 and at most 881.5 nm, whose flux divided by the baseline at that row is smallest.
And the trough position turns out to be 880.95 nm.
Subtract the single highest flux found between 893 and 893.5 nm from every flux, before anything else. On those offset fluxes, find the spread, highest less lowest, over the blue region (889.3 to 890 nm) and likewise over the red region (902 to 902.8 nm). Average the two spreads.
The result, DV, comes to 0.25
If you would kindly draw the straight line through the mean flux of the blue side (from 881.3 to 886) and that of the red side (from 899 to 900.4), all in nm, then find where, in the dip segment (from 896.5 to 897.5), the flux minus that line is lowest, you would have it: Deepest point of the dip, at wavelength 896.85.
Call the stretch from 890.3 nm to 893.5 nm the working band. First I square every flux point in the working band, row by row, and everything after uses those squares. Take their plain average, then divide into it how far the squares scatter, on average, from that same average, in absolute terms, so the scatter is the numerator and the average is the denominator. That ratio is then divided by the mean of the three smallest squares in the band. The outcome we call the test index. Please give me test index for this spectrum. 0.0009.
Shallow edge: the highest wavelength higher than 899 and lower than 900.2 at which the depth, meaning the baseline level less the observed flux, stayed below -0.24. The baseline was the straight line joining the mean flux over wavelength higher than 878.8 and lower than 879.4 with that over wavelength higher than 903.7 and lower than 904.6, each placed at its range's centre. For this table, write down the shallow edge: 900.15 nm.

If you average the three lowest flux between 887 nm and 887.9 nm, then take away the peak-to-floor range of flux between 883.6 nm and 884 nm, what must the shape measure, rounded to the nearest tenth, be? 7.7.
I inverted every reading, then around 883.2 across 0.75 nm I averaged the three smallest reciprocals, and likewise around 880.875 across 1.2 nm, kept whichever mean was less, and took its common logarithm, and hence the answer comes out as -0.963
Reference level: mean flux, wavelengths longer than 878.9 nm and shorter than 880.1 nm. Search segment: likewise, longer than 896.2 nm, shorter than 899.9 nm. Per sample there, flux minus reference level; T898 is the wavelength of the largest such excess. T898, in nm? 899.10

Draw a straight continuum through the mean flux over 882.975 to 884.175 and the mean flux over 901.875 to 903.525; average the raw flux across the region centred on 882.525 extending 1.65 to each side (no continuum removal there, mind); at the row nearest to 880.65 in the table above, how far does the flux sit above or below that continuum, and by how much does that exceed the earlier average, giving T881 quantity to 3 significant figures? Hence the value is -8.78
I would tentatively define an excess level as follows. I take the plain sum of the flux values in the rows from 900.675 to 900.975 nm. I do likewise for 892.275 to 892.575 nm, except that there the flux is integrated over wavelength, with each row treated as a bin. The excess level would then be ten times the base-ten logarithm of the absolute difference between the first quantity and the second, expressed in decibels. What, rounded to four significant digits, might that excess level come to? 11.69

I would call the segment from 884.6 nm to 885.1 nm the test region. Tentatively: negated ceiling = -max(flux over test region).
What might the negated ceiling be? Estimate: -8.79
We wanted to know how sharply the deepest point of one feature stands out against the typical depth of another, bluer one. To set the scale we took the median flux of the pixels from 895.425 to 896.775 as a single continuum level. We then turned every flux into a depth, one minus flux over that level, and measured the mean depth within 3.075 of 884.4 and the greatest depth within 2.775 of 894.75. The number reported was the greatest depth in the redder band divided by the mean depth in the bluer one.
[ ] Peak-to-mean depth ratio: 6.4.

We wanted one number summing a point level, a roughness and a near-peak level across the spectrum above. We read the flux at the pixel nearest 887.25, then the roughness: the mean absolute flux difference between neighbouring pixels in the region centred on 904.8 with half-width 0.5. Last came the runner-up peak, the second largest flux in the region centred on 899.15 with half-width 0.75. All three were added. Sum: 17.7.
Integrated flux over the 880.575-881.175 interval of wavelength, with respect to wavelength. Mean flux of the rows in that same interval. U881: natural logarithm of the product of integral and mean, 3.72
